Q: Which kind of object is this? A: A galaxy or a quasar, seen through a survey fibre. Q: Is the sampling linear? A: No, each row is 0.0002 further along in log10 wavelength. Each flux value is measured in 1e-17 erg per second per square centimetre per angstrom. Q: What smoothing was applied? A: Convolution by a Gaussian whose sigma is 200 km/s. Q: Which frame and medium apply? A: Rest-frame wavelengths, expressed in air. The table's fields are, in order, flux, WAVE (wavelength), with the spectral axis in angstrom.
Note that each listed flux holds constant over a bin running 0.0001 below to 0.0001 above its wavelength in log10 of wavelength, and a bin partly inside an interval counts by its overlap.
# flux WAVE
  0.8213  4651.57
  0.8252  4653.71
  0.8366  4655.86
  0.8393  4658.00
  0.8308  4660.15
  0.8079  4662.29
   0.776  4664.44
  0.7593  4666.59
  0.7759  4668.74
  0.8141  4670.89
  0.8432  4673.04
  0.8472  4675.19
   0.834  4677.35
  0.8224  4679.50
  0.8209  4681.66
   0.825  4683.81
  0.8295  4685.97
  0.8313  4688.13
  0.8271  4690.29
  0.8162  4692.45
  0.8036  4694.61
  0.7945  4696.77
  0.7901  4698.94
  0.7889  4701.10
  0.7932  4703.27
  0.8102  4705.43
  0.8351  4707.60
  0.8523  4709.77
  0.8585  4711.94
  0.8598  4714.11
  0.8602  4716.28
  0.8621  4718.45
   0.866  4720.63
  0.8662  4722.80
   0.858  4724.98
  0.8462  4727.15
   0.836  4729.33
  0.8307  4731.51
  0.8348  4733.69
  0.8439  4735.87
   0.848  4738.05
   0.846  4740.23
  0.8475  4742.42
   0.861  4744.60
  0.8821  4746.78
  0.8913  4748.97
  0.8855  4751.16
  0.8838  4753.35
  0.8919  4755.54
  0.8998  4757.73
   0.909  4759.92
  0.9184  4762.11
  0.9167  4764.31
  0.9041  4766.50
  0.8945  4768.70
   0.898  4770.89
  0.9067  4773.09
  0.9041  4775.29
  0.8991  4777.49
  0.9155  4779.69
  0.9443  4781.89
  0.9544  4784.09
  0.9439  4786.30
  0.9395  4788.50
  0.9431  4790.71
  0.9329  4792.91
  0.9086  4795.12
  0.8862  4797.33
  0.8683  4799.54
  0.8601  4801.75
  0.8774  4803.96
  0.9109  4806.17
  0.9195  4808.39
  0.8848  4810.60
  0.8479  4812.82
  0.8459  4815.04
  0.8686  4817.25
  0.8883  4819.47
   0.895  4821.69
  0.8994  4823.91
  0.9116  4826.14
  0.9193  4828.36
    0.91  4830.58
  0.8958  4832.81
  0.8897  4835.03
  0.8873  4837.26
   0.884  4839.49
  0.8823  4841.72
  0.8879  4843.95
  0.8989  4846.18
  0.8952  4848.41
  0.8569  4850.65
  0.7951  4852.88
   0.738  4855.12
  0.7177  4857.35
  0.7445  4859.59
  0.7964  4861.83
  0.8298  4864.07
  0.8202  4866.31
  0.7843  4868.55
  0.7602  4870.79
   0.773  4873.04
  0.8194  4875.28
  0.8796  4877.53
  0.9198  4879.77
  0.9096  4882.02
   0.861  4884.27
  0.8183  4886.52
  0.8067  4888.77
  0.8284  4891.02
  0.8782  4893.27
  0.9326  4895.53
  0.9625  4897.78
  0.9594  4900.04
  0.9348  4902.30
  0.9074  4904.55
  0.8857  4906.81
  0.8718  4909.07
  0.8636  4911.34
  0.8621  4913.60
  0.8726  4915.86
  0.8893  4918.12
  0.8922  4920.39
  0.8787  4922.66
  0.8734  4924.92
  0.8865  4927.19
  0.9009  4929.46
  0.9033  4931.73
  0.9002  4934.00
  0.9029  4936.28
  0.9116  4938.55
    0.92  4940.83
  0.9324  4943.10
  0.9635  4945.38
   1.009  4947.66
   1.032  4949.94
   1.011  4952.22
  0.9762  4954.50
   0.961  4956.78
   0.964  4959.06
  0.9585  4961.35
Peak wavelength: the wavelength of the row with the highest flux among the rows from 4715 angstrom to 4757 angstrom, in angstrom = 4755.54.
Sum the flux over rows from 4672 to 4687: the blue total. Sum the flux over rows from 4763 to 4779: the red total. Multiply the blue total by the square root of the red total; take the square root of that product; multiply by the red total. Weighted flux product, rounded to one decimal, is 24.2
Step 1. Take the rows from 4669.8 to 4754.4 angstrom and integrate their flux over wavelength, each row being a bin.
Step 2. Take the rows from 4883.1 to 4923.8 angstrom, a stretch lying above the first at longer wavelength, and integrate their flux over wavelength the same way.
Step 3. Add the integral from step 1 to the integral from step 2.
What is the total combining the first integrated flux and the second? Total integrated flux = 107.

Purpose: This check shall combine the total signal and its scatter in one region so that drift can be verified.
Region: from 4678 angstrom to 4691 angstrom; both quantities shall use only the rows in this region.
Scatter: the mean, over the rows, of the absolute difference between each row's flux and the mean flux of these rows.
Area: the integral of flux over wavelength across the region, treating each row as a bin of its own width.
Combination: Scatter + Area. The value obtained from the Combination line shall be 10.7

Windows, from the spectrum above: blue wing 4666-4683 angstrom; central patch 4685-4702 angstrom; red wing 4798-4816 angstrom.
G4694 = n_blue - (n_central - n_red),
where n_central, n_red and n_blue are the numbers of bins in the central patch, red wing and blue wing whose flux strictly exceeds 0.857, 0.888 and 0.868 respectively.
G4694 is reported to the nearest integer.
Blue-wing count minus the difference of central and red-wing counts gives 2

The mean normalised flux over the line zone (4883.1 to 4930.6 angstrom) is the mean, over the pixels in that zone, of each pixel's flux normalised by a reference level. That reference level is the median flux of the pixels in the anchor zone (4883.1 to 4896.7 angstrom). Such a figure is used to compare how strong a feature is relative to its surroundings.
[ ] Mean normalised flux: 1.05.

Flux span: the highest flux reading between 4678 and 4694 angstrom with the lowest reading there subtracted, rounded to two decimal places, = 0.02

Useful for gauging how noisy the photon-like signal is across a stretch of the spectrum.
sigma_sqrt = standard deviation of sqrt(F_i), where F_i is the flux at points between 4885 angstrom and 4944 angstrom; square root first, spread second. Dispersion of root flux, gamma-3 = 0.020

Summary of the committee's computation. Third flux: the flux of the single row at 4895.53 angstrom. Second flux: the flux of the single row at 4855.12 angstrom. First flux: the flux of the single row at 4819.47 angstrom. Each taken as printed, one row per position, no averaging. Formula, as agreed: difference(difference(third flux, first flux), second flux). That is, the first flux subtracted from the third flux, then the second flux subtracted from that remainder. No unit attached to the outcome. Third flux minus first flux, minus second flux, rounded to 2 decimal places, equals -0.69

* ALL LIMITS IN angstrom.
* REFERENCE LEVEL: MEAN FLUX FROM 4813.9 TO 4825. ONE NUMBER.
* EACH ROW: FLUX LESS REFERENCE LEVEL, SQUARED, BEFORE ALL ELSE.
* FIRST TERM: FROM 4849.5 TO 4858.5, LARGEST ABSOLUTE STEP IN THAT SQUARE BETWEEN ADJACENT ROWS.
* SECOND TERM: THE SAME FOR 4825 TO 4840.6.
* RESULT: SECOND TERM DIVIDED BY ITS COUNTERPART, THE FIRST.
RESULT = 0.1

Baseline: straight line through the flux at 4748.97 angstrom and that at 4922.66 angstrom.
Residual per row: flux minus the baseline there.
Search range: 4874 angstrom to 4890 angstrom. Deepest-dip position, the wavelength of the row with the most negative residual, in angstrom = 4888.77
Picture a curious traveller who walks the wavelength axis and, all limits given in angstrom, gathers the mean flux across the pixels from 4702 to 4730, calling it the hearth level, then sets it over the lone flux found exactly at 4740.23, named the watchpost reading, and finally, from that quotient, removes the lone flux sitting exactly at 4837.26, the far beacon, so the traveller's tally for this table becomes 0.11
